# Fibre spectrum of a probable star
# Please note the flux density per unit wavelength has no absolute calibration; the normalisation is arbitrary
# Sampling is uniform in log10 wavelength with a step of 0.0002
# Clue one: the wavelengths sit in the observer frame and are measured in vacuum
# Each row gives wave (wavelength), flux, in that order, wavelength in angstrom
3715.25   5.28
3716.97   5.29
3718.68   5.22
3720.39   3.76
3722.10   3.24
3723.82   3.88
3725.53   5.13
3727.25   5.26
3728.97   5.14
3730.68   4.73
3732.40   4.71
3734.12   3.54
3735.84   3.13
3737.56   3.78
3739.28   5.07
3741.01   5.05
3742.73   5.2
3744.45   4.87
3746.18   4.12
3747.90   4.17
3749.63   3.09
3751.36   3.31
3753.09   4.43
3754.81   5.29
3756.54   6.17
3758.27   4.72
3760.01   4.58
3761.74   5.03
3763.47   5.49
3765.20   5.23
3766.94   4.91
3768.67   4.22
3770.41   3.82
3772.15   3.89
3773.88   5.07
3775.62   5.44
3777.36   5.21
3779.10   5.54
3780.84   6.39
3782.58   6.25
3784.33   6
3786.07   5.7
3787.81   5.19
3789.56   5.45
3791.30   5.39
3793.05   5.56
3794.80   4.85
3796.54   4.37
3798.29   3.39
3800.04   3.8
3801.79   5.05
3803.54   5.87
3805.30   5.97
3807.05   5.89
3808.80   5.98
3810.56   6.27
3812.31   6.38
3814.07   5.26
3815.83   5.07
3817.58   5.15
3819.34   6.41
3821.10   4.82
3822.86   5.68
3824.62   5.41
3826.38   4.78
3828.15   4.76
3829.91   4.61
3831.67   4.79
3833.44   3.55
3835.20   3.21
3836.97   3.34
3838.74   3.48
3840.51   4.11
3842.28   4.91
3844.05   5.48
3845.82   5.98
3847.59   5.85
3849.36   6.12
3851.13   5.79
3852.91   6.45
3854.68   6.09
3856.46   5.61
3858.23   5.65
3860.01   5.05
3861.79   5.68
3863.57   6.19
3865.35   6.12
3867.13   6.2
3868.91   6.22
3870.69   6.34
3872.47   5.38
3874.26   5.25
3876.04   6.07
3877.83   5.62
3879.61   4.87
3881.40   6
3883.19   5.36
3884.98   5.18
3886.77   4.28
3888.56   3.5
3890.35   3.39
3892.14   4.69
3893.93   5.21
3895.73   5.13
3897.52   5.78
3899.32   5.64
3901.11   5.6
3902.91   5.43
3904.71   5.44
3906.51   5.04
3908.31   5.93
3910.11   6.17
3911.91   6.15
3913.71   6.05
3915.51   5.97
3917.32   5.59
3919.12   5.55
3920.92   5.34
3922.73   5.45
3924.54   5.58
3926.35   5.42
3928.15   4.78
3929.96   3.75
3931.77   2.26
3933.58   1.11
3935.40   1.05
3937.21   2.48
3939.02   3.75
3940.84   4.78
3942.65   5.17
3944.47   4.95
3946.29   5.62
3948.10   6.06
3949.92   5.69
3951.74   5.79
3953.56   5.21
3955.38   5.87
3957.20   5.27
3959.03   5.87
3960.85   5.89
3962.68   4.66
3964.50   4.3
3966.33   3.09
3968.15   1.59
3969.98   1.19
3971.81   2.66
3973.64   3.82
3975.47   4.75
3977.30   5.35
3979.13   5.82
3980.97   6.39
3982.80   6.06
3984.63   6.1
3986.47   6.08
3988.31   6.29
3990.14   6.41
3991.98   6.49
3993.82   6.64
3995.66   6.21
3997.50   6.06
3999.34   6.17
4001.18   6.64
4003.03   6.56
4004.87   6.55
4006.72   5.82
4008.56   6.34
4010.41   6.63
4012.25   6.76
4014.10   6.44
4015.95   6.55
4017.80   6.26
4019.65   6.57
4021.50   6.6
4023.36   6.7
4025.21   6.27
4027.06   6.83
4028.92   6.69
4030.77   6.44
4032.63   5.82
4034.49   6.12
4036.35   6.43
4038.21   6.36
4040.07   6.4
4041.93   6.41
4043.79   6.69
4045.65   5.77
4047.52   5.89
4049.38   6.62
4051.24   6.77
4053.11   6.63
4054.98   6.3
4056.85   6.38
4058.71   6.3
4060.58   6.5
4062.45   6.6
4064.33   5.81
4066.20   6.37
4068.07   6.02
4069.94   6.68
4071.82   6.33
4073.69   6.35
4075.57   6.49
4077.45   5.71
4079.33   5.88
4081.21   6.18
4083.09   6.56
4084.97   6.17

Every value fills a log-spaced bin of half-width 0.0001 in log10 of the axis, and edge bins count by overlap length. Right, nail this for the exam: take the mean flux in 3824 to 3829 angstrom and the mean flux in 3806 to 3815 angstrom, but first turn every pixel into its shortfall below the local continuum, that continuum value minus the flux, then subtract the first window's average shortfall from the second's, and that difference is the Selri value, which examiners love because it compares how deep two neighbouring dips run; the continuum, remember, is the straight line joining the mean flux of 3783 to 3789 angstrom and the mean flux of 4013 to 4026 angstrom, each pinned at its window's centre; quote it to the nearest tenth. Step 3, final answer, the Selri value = -1.0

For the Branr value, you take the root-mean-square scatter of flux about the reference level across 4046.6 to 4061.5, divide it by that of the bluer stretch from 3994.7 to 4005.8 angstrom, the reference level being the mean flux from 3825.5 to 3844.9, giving 1.0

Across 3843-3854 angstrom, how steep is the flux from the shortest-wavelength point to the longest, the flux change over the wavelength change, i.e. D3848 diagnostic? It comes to 0.11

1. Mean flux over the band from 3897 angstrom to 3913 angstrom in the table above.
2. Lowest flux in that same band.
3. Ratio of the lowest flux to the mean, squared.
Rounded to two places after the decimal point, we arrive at 0.79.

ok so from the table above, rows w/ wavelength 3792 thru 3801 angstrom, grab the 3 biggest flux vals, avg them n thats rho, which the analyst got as 4.9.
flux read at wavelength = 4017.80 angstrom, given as 6.26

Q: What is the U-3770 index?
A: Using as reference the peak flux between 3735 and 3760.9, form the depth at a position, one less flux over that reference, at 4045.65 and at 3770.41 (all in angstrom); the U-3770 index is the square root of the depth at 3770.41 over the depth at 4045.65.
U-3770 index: 2.4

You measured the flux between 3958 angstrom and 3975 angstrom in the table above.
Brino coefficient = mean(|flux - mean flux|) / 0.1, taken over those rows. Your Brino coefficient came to 14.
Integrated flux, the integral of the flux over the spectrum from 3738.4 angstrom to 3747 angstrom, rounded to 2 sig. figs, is 42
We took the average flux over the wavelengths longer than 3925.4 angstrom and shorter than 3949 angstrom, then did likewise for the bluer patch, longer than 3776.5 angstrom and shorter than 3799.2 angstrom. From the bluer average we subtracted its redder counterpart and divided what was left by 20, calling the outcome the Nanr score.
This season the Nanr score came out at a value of 0.07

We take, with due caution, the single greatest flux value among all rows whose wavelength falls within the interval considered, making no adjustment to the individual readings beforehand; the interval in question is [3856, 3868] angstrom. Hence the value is 6.2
